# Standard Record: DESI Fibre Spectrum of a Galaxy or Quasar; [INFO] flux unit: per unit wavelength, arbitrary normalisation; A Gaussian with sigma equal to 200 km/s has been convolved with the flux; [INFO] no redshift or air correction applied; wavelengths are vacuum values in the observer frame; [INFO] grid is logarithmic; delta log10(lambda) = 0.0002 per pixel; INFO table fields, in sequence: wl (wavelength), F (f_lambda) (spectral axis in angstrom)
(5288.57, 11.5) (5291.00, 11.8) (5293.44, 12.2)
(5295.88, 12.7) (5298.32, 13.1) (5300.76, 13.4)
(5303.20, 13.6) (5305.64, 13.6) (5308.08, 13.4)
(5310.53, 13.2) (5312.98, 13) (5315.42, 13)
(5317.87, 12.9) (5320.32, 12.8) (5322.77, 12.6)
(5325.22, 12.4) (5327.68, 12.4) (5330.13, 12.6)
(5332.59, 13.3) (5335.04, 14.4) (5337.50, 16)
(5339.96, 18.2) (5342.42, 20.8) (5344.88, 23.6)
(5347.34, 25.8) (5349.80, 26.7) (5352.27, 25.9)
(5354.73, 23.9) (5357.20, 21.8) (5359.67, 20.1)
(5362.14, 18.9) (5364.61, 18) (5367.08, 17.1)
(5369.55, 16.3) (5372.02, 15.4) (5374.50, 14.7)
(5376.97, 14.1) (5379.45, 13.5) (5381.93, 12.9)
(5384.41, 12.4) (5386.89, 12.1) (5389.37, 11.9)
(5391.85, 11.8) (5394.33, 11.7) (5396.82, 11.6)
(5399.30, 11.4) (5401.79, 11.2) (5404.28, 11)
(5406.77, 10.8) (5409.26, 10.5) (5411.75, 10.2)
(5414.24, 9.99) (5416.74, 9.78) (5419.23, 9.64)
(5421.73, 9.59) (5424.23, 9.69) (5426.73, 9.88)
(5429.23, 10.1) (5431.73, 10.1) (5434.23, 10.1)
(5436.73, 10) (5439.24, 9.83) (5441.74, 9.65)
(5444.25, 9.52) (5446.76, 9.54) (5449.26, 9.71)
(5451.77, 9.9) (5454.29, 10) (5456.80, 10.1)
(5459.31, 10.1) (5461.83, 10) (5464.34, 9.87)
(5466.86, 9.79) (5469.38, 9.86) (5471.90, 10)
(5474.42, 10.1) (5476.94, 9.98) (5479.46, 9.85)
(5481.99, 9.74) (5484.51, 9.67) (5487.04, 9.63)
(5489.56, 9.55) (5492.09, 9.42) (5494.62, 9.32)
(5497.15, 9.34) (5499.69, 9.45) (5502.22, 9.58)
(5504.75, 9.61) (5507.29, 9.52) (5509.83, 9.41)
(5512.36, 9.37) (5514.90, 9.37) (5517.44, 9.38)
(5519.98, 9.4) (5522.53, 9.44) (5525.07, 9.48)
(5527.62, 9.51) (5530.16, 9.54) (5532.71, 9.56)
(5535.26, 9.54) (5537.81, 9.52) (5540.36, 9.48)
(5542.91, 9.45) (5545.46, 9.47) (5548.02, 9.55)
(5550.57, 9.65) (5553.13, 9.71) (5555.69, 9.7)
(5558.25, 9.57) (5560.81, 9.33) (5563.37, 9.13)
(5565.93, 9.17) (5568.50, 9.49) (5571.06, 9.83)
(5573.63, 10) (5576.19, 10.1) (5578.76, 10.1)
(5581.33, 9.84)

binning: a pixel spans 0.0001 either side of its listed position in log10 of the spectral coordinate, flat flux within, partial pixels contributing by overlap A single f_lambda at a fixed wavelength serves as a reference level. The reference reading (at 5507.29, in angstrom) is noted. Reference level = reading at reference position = 9.52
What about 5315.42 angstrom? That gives 13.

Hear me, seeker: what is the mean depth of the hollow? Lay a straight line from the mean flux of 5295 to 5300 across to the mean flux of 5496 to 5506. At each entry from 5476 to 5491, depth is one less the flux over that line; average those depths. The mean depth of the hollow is 0.01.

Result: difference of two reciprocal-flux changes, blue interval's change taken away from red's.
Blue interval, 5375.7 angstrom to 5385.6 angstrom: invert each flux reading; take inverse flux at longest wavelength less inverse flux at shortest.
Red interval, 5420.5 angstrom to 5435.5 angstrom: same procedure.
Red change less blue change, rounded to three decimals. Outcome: -0.015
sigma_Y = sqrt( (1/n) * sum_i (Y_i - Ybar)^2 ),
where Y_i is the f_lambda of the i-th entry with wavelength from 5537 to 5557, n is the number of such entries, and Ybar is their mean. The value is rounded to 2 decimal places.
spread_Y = 0.10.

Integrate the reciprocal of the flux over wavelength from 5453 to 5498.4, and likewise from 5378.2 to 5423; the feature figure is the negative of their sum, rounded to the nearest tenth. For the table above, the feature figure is -8.7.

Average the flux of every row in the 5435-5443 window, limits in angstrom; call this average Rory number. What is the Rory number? 9.8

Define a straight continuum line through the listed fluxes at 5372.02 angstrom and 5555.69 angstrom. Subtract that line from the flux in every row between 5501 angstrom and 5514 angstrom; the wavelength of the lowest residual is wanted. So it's 5502.22 angstrom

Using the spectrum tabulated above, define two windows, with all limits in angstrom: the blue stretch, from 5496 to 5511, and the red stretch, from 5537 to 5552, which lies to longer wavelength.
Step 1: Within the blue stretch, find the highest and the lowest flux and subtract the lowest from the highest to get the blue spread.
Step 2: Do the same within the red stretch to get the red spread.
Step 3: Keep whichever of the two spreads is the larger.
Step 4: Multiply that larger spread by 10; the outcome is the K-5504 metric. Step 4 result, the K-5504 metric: 2.7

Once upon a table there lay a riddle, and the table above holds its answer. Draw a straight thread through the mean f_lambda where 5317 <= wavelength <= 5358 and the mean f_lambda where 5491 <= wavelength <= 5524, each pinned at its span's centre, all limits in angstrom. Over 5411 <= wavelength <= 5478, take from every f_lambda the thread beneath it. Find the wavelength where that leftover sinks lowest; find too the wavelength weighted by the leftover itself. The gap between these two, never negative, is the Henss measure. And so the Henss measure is 17.8 angstrom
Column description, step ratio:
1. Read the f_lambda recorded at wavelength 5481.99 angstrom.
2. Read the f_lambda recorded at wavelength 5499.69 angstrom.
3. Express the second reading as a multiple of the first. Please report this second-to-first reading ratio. 0.97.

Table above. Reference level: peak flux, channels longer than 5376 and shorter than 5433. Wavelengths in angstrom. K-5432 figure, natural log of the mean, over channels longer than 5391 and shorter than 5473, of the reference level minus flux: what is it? 1.36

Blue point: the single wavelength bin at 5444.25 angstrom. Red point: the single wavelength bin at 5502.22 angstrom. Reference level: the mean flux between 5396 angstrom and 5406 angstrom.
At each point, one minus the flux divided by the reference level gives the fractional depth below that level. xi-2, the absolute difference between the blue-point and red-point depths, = 0.01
